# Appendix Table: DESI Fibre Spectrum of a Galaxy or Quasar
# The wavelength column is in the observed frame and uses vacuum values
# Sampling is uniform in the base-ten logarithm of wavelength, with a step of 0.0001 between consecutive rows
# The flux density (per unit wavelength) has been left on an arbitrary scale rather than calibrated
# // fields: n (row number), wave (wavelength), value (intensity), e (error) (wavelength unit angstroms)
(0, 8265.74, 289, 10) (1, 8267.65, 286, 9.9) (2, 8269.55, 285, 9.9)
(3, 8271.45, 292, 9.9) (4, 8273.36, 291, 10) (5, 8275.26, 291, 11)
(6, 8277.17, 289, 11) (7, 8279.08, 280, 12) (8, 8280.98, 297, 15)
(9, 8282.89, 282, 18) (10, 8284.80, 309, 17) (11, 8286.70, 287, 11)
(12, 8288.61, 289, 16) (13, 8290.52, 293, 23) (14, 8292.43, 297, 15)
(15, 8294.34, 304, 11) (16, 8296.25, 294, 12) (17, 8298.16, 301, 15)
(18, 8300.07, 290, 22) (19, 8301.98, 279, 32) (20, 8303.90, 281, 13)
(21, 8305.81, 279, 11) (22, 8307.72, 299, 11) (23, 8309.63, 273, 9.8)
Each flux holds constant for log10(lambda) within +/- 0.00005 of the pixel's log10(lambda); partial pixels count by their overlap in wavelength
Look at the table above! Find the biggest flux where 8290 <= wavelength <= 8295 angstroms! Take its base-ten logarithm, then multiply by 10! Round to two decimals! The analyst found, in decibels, 24.83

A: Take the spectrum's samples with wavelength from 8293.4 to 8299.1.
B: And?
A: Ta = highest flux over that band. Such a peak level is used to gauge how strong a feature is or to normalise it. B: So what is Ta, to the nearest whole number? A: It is 304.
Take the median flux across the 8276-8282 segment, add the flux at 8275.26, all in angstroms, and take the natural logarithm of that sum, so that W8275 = 6.36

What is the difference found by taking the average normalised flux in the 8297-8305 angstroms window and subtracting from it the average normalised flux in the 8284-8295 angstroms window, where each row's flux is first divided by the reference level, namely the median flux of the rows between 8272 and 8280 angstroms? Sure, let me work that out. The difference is -0.030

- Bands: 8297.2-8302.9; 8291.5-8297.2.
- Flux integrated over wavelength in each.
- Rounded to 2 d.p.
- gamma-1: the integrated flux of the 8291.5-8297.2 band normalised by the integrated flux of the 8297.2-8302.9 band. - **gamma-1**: 1.03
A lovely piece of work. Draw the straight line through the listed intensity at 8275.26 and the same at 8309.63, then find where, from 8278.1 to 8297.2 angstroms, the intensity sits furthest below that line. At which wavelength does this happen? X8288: 8279.08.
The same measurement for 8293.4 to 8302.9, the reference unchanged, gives 8301.98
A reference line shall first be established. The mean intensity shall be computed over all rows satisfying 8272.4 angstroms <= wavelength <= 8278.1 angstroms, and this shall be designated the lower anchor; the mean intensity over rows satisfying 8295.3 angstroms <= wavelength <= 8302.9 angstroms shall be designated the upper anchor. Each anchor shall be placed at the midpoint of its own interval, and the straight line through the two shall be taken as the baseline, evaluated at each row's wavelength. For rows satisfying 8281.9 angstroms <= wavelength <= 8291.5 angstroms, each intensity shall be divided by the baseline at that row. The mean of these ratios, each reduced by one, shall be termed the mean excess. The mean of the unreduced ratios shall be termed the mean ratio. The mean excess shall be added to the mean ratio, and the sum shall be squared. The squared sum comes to 1.02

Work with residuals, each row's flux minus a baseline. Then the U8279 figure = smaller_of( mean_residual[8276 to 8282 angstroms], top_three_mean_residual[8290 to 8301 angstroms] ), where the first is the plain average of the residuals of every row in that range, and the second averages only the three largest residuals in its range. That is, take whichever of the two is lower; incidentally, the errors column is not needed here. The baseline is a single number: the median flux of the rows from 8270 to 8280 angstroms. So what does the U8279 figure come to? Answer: -2.3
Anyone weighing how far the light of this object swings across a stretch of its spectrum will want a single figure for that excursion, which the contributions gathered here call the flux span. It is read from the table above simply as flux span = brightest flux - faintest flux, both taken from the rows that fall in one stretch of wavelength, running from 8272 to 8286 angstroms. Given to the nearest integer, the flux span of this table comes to 29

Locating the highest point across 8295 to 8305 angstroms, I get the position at 8298.16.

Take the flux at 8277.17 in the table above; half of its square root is 8.50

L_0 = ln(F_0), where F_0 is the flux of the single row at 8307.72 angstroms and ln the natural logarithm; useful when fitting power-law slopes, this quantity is 5.70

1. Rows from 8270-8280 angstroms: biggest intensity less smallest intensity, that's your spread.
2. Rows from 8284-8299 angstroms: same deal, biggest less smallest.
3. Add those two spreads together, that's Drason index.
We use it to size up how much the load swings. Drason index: 34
